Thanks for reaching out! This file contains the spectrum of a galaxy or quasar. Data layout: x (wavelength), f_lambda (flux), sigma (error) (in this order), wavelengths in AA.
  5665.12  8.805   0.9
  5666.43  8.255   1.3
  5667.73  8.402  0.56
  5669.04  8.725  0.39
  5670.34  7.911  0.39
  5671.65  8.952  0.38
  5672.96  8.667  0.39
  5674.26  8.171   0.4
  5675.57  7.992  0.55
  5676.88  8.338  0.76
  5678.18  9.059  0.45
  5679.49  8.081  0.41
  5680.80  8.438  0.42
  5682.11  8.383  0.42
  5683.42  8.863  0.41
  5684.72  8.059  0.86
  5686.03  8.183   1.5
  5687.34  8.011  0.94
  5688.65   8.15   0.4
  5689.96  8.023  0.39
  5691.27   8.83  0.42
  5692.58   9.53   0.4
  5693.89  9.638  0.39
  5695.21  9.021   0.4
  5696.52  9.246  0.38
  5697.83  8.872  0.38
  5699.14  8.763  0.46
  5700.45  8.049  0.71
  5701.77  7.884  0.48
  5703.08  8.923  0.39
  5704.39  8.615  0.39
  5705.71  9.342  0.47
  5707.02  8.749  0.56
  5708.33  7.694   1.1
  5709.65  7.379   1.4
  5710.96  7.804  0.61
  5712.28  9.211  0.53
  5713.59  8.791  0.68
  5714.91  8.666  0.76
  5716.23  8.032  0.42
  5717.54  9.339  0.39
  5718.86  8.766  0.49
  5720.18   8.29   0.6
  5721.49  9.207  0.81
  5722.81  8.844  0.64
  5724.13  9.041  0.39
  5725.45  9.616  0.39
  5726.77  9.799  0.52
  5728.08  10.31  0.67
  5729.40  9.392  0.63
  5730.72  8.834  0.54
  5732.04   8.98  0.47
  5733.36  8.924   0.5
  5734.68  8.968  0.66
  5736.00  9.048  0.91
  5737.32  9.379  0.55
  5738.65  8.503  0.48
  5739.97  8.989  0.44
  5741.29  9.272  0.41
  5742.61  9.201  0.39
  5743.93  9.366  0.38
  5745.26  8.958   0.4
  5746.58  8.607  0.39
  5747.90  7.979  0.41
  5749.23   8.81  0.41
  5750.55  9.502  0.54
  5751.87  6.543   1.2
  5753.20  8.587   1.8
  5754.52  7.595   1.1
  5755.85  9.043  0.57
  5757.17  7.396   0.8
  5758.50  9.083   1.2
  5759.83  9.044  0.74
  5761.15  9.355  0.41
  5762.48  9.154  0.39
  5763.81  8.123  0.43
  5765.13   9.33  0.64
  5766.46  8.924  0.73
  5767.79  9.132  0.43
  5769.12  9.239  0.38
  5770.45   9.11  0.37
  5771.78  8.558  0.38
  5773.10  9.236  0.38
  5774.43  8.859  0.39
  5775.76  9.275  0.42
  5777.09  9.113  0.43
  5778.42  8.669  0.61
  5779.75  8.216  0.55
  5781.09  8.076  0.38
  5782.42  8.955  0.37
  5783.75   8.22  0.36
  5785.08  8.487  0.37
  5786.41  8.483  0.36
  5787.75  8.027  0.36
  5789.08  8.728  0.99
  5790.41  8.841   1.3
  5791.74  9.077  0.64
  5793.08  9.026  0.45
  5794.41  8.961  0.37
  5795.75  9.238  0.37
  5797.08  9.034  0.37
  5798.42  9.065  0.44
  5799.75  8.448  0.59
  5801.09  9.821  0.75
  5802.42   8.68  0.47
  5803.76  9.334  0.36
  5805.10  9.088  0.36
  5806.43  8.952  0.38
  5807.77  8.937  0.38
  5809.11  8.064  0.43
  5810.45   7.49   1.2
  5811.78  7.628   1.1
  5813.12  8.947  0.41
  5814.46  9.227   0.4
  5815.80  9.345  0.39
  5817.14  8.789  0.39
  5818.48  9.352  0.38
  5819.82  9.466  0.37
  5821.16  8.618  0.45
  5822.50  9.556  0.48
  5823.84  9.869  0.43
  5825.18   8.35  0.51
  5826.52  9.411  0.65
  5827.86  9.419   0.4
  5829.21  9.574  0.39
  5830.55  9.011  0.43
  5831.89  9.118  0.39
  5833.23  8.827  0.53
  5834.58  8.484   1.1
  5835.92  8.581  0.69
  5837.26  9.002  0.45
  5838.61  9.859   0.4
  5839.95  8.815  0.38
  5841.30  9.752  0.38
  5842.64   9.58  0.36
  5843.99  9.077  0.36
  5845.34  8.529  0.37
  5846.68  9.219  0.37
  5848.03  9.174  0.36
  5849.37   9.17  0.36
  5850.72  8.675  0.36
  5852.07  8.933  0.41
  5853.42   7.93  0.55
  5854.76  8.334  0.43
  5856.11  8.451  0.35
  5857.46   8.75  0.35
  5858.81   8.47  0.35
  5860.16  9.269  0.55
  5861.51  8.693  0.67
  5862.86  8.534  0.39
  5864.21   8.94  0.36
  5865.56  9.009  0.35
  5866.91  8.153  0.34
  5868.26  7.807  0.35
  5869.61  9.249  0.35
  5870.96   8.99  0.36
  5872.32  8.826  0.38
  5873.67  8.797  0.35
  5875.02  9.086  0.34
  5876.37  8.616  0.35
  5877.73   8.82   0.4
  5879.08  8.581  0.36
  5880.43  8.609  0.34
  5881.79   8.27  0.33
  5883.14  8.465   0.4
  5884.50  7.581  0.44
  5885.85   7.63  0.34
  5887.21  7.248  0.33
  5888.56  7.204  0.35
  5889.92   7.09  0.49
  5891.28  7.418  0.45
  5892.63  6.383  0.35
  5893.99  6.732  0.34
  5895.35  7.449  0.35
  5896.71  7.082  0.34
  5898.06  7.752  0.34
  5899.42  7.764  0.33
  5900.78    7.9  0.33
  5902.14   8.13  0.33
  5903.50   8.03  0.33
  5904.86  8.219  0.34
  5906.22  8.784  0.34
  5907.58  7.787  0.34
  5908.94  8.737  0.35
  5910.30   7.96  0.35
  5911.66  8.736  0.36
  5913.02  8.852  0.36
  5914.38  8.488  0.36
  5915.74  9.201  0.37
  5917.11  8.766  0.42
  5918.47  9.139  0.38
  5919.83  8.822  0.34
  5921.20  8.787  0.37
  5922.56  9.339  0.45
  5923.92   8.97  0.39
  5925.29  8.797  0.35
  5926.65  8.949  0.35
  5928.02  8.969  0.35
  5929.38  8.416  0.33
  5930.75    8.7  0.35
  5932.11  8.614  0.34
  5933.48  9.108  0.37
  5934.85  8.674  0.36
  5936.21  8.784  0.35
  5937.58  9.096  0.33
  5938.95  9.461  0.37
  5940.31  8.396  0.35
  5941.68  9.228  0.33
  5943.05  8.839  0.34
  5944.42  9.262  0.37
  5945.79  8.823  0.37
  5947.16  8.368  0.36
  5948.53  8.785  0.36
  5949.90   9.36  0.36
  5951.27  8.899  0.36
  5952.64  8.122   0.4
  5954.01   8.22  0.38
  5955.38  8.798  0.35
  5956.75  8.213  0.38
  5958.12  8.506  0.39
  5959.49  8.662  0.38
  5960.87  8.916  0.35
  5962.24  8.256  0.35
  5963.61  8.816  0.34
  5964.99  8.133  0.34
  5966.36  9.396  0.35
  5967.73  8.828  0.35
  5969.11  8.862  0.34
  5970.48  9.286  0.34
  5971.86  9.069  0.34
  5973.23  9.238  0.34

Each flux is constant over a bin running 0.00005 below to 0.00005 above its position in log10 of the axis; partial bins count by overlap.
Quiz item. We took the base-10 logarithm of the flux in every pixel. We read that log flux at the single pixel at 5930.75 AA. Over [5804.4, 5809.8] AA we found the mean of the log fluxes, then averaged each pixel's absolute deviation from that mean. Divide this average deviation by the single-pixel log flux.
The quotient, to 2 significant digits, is 0.019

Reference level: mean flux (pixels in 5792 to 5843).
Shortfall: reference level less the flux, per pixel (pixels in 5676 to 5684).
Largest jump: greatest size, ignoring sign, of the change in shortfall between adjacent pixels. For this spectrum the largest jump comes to 1.0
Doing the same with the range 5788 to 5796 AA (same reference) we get 0.3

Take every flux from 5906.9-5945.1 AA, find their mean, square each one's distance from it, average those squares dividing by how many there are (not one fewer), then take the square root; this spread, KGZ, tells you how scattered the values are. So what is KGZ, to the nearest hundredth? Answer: 0.37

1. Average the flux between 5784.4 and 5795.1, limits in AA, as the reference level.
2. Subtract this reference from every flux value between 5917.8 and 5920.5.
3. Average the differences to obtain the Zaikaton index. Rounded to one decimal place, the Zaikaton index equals 0.3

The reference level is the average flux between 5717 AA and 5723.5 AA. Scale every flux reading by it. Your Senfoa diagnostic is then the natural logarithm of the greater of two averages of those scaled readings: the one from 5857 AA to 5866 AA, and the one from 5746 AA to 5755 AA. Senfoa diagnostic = -0.01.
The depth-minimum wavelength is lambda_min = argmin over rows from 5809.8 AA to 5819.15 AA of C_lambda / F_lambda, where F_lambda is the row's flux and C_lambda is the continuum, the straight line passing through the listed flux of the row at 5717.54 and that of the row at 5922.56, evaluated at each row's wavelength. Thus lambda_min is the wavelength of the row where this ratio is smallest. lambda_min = 5818.48 AA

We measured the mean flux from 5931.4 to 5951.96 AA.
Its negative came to -8.91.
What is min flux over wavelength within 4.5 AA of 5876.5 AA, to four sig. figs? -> 8.581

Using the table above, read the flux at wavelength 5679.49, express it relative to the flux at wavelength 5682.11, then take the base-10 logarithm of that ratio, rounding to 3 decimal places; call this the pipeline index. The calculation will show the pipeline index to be -0.016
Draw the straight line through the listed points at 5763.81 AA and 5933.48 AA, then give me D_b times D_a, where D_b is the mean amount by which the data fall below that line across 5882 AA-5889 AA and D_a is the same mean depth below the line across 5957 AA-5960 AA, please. 0.8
